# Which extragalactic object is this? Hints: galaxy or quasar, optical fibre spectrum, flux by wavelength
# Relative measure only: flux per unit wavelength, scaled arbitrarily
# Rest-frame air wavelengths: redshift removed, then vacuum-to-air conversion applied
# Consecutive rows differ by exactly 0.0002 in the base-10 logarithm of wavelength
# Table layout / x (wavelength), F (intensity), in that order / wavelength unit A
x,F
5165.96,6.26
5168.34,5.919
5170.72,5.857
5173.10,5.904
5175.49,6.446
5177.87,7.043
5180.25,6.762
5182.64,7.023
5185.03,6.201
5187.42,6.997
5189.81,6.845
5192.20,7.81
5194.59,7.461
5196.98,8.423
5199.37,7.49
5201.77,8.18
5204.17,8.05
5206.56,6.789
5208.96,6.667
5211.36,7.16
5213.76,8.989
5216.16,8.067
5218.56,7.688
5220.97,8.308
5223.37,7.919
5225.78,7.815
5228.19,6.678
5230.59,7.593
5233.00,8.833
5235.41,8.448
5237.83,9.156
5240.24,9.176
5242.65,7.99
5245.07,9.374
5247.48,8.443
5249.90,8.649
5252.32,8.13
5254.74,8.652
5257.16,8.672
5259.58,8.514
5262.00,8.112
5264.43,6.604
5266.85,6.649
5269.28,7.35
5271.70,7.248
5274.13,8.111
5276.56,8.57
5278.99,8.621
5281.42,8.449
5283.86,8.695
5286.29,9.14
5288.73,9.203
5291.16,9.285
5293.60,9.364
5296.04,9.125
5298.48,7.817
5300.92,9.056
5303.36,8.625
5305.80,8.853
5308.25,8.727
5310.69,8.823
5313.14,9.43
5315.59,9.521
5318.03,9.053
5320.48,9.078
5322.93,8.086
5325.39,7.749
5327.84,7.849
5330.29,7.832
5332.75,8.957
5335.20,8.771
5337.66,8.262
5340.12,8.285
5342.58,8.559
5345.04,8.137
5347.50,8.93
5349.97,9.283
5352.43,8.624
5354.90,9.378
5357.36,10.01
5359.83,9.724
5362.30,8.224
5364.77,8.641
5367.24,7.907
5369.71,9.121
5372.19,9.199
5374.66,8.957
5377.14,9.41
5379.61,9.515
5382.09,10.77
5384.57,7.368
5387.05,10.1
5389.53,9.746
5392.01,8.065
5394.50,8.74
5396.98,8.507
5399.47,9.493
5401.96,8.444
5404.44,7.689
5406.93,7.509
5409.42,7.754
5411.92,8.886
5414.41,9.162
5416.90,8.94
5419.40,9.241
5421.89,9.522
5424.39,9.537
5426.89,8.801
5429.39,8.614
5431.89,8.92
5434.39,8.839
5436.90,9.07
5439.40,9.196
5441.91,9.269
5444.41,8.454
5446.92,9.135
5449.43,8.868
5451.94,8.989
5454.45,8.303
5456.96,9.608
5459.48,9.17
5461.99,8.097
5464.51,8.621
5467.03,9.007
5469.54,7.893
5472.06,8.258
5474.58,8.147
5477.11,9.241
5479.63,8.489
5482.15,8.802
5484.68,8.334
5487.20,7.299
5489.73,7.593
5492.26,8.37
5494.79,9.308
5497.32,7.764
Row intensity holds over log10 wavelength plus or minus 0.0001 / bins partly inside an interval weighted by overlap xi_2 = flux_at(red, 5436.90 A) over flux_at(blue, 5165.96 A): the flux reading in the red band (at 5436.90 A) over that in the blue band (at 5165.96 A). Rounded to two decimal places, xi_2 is 1.45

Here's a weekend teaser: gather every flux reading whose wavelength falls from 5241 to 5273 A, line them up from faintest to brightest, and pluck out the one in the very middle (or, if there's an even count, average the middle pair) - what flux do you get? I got 8.13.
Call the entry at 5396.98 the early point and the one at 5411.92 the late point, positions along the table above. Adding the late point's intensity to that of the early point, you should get 17.4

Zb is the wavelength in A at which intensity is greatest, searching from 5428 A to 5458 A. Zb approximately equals 5456.96 A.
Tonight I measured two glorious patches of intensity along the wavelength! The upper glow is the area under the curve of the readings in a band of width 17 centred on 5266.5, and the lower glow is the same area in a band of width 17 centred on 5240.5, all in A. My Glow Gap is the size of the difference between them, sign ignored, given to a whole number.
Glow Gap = 21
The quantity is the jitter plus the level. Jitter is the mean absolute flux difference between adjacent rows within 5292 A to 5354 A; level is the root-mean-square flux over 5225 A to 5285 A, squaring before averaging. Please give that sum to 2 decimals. 8.66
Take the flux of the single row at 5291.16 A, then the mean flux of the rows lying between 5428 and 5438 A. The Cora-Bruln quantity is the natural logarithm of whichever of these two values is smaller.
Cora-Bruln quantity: 2.18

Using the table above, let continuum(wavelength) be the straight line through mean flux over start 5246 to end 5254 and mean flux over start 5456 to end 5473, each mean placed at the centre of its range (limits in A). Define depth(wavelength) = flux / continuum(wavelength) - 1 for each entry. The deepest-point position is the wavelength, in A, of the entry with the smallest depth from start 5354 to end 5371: 5367.24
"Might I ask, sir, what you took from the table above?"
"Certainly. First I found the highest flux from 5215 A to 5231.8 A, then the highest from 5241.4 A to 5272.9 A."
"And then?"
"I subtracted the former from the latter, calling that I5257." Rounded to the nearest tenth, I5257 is 1.1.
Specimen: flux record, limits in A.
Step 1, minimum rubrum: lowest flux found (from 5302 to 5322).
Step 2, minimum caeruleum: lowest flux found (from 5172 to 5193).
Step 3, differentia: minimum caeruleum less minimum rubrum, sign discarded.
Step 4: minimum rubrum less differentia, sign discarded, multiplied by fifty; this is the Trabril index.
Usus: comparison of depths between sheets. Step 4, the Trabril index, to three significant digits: 295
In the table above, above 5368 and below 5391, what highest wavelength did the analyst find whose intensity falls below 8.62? 5384.57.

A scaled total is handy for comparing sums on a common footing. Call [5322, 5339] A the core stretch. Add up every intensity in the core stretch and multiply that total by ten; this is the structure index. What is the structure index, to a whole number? 575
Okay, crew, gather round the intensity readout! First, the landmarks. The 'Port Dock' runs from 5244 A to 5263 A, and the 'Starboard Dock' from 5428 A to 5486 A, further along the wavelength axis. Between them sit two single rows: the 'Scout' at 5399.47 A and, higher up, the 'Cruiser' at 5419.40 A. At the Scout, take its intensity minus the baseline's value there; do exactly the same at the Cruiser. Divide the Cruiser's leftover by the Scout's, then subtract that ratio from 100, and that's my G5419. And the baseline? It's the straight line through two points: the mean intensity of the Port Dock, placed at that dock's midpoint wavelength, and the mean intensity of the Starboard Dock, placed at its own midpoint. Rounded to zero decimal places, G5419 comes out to 99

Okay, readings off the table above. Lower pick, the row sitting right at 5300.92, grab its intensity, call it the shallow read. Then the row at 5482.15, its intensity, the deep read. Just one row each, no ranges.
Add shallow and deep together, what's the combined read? 17.9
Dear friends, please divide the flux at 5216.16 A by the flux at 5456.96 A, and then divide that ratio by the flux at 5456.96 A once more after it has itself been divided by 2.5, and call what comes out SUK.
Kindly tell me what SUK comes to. 0.22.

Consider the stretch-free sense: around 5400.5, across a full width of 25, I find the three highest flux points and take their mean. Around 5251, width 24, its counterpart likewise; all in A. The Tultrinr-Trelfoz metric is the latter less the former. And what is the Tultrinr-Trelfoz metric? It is -0.3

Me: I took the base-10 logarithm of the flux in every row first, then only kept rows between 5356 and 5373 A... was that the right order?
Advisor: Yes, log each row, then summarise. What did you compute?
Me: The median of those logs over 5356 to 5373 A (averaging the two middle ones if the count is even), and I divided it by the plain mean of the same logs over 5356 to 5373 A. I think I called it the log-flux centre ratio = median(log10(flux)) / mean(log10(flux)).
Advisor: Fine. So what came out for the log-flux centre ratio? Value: 1.009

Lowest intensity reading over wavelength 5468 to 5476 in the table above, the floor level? 7.893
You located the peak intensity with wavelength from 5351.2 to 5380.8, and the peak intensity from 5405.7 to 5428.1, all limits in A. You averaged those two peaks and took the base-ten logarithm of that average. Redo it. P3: 0.990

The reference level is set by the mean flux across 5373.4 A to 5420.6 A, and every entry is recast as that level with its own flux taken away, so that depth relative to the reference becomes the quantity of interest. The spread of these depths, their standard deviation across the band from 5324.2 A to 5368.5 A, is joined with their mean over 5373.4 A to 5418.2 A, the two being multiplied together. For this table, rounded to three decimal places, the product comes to 0.014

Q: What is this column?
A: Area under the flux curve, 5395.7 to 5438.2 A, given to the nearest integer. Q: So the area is 372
